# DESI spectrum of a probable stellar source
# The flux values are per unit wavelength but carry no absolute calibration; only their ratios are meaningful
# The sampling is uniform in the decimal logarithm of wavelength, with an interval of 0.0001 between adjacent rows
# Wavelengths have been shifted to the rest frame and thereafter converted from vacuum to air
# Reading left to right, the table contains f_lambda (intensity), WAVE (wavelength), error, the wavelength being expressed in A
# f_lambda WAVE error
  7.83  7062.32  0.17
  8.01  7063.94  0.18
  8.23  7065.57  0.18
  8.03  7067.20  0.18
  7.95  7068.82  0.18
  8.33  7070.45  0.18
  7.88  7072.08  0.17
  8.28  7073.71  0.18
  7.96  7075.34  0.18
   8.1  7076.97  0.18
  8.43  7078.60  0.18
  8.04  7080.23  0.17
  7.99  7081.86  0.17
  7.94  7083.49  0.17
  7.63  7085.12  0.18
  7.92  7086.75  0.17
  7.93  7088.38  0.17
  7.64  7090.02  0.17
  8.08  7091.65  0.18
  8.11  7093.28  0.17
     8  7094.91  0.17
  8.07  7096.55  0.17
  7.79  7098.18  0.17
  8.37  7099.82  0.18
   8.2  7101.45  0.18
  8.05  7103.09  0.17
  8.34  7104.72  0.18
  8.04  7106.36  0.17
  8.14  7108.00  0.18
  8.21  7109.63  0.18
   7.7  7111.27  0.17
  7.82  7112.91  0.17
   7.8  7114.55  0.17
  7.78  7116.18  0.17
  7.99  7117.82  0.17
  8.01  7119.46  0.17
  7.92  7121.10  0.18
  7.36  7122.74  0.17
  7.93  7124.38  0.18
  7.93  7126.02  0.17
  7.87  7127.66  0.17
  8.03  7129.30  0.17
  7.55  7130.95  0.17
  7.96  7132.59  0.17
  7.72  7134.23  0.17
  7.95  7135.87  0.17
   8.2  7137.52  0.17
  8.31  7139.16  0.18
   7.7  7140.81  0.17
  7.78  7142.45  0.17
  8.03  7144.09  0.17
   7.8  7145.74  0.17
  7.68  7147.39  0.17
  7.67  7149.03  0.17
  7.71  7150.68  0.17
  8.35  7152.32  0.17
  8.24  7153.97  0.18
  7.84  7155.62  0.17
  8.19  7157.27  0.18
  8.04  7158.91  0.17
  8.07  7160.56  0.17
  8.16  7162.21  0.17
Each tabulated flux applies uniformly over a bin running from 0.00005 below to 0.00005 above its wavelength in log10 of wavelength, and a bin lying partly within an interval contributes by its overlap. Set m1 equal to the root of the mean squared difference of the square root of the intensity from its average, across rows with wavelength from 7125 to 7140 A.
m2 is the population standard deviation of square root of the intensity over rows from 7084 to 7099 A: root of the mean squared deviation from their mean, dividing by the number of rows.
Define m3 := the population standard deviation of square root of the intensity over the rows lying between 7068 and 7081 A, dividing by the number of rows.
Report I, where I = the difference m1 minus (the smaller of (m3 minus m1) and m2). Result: 0.044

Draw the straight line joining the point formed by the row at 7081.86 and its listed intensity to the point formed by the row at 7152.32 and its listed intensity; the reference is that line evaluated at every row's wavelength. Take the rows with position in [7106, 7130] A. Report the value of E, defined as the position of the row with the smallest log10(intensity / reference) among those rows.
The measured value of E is 7122.74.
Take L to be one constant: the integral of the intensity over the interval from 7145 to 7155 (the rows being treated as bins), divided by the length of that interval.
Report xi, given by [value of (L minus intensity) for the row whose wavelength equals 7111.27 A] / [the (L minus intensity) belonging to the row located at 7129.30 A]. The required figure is -1.7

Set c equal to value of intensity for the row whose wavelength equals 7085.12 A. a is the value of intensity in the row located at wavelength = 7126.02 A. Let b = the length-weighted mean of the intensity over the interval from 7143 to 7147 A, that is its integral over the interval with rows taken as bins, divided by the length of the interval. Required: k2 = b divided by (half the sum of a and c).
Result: 1.01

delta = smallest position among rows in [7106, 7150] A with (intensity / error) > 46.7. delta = 7106.36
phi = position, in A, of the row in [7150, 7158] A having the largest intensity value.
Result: 7152.32 A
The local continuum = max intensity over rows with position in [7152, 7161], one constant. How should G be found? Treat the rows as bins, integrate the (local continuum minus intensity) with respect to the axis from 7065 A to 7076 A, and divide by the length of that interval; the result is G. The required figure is 0.26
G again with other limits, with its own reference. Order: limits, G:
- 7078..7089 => 0.38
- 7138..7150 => 0.49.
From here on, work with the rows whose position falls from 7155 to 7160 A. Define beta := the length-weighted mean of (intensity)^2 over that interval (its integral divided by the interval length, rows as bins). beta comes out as 64.6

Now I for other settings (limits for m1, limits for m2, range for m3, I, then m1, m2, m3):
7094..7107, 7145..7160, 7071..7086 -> 0.024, 0.0313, 0.044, 0.038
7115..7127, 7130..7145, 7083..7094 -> 0.044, 0.0379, 0.041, 0.032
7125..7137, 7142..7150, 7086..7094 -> 0.026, 0.0277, 0.023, 0.030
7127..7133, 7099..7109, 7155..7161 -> 0.044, 0.0329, 0.022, 0.022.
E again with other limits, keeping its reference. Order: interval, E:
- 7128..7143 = 7130.95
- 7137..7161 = 7149.03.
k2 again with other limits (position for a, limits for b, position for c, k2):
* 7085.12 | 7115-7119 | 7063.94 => 1.01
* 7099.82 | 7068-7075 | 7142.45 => 1.00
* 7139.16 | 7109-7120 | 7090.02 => 0.99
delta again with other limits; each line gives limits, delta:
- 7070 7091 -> 7078.60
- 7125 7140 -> 7129.30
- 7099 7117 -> 7103.09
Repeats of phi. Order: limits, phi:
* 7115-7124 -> 7119.46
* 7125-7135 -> 7129.30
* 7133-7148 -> 7139.16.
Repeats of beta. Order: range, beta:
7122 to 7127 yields 60.2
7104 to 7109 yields 66.8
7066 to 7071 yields 65.7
